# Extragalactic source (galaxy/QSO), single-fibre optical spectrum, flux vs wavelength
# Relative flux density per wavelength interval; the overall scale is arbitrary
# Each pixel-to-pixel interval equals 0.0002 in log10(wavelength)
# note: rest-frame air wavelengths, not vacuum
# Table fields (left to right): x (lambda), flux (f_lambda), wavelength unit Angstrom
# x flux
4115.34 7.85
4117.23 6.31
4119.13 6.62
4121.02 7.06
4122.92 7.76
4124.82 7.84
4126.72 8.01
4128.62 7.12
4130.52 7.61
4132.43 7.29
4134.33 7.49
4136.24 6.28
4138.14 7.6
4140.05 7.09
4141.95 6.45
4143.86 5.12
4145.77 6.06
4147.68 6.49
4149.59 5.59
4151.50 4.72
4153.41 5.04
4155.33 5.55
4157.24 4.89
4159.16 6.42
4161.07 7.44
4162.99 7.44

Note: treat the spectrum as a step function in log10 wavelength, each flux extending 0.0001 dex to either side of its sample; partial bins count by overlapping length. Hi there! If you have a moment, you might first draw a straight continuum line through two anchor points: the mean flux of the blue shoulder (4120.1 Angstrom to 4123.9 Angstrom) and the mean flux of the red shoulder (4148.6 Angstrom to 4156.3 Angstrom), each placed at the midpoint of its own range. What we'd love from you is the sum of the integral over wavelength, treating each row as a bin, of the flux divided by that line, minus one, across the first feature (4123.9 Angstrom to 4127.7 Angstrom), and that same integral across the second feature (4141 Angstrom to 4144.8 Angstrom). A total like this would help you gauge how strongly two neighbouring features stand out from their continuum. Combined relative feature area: 0.33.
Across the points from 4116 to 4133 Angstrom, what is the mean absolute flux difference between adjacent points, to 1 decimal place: 0.4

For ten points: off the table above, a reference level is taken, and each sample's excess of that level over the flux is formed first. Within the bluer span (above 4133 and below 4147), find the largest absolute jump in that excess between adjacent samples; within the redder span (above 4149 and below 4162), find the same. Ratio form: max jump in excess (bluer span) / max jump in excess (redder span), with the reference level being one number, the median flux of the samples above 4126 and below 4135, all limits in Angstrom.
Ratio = 0.87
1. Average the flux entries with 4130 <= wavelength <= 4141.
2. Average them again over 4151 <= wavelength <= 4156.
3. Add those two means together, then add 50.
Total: 62.3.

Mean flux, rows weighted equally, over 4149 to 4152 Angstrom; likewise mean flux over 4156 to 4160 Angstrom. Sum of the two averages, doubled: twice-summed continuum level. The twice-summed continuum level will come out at 21.6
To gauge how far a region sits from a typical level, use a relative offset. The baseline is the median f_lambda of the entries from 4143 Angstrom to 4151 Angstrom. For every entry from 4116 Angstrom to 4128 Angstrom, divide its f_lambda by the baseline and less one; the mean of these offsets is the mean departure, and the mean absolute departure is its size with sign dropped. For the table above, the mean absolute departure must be 0.25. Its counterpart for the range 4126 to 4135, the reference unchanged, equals 0.29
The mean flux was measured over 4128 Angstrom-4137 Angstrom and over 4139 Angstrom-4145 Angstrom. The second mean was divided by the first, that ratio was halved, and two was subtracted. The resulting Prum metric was -1.57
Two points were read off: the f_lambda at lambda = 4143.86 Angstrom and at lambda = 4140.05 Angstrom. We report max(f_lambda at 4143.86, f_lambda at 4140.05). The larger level 7.09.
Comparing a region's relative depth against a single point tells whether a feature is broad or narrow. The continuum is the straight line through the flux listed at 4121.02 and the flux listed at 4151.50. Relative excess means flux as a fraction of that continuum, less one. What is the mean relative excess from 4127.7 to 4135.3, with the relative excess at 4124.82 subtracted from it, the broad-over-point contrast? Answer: 0.02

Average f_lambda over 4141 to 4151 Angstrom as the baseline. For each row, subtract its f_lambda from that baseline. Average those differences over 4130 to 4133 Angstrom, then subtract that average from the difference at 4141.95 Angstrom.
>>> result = 1.0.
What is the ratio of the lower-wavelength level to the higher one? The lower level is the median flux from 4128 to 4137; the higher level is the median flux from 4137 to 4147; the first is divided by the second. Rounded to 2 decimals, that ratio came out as 1.13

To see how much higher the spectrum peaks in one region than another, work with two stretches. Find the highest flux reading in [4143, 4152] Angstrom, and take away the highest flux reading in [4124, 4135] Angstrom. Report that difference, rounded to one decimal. -1.5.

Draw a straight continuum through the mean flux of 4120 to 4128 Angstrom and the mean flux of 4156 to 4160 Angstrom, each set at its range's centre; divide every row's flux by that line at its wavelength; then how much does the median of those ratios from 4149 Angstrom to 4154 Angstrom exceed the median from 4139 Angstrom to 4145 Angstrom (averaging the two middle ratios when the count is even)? -0.13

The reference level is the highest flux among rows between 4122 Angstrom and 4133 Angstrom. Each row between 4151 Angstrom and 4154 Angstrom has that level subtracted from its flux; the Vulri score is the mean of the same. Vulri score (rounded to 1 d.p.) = -3.1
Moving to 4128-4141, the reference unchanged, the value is -0.8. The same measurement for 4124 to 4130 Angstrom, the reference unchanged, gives -0.4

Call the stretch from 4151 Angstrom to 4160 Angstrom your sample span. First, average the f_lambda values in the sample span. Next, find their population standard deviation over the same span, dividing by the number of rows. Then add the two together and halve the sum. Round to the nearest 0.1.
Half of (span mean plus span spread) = 3.0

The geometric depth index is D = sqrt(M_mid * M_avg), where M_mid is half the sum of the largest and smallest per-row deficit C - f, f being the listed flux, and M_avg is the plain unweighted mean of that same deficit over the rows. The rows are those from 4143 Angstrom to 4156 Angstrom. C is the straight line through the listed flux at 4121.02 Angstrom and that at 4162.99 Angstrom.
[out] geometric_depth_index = 1.8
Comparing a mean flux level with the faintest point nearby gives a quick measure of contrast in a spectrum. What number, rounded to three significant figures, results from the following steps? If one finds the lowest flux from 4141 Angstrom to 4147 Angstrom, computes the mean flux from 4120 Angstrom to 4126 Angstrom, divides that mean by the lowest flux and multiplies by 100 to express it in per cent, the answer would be 148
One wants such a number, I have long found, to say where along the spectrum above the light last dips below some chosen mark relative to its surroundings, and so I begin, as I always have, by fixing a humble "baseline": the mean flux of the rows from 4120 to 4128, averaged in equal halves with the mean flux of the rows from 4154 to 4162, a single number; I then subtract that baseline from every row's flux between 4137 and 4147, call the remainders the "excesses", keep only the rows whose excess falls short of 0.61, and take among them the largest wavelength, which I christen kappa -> 4145.77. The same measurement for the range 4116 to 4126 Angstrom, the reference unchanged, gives 4121.02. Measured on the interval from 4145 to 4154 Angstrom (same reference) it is 4153.41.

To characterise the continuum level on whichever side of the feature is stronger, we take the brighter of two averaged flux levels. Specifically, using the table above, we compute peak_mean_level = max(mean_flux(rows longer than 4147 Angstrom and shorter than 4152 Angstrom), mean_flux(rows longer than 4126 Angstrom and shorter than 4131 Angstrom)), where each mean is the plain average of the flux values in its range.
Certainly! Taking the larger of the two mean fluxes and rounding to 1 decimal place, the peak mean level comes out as 7.6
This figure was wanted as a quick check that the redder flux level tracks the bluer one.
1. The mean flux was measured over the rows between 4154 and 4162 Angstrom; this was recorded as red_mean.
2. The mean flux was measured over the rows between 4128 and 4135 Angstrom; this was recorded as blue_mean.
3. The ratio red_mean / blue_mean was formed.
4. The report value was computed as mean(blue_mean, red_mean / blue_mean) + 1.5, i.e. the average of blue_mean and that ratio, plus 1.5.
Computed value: 5.60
